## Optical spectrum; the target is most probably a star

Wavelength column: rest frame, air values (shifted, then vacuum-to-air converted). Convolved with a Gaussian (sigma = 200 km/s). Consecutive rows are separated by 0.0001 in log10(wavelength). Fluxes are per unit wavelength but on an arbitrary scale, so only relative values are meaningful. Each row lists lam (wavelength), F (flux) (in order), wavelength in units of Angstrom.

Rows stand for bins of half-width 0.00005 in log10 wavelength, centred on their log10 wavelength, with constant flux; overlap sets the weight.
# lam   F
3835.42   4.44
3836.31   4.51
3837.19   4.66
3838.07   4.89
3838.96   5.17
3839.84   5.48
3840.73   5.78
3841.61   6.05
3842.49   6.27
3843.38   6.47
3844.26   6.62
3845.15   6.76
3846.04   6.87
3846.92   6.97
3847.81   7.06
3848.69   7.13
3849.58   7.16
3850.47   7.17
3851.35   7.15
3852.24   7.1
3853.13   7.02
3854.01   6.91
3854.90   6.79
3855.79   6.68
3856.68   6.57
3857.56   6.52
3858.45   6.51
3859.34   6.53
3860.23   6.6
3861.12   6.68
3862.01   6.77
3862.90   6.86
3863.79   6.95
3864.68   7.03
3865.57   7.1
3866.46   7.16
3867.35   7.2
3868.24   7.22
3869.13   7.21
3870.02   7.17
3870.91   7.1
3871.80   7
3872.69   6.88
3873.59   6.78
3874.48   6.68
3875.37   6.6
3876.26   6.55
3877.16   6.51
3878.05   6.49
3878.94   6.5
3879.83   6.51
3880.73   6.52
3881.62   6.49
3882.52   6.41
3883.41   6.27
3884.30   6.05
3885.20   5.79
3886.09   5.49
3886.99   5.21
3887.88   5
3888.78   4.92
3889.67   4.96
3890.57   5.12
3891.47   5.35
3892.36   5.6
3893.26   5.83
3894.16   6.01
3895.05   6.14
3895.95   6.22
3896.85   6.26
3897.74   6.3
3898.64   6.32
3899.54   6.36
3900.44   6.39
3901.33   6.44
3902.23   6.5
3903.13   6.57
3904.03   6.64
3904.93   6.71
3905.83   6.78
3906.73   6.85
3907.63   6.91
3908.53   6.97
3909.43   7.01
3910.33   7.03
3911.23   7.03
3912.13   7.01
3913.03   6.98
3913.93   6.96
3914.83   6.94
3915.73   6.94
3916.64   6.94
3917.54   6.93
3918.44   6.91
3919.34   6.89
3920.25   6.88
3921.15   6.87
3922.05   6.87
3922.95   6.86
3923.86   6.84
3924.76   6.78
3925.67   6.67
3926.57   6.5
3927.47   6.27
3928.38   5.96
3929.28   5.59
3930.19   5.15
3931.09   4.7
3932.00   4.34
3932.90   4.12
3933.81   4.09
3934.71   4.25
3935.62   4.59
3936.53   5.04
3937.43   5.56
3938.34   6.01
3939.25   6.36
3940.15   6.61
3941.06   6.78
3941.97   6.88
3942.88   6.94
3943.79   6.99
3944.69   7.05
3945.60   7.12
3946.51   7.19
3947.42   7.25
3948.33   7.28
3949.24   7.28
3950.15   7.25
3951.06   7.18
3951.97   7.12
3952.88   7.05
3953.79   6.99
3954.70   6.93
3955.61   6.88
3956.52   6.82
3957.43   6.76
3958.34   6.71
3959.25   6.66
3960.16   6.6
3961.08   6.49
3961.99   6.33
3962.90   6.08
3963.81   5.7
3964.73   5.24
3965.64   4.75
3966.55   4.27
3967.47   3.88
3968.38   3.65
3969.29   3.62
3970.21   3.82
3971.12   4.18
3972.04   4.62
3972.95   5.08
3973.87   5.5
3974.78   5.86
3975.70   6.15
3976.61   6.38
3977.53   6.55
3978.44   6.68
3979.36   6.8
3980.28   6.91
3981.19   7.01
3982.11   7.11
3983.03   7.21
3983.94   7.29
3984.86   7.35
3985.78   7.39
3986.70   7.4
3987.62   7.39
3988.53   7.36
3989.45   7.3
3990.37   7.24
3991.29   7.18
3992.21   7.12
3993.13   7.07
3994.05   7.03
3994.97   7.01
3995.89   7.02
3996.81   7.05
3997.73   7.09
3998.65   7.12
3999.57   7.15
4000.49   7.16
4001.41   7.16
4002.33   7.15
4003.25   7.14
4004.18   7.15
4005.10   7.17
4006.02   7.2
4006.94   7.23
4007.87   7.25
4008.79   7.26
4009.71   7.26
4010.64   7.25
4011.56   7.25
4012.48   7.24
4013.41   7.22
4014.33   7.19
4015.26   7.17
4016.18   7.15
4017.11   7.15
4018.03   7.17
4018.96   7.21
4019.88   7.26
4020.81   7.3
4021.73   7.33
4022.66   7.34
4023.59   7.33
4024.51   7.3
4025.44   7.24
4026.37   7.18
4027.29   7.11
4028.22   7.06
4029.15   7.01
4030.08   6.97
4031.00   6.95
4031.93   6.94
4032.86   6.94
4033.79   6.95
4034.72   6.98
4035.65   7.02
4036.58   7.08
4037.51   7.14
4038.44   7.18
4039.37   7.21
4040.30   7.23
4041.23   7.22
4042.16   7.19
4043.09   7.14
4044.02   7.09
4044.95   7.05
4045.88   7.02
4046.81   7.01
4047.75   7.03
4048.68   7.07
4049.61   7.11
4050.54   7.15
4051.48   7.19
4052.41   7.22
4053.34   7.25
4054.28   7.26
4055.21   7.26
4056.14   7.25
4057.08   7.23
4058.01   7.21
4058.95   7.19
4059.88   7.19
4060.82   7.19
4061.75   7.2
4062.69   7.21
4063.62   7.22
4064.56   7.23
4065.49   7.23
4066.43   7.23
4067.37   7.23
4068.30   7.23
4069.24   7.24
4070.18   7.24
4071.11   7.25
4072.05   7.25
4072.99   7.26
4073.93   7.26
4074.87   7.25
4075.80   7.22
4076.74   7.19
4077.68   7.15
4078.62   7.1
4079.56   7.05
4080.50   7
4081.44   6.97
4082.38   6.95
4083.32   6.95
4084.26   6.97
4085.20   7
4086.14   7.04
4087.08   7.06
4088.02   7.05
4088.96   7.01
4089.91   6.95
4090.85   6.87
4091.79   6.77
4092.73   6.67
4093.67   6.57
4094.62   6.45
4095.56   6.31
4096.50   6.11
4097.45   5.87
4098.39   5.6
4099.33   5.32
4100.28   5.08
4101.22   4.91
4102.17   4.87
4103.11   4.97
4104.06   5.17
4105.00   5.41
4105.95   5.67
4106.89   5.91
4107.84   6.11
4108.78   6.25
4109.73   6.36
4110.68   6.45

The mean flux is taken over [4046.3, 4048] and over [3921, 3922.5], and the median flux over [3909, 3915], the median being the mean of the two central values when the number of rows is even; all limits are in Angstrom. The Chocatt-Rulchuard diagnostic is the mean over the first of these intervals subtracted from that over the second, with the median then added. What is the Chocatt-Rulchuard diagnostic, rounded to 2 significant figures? 6.9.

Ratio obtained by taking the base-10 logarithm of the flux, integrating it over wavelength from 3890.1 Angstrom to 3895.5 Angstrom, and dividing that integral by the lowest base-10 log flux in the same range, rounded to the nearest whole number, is 6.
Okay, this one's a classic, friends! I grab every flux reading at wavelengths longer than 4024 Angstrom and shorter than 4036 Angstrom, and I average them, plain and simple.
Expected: 7.05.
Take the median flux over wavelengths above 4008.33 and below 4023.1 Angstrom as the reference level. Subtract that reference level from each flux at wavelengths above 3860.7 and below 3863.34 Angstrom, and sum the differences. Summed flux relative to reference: -1.4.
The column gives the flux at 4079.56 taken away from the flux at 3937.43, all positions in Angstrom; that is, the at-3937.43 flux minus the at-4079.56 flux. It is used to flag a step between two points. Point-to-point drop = -1.5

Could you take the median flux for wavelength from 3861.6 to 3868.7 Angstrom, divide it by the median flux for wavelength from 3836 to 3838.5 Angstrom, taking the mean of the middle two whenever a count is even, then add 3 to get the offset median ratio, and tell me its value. 4.52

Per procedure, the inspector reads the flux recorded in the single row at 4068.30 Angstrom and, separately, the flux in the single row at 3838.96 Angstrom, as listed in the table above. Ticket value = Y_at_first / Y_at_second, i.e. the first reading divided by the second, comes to 1.40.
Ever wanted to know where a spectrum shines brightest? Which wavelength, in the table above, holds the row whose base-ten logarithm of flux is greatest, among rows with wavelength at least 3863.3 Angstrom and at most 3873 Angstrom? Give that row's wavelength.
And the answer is 3868.24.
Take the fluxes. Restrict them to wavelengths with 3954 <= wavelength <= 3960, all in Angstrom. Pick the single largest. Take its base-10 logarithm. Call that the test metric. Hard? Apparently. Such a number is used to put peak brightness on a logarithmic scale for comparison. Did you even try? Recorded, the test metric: 0.841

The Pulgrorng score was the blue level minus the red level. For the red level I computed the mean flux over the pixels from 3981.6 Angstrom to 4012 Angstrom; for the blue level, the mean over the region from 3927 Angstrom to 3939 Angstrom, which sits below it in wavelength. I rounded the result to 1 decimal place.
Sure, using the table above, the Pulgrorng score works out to -2.1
